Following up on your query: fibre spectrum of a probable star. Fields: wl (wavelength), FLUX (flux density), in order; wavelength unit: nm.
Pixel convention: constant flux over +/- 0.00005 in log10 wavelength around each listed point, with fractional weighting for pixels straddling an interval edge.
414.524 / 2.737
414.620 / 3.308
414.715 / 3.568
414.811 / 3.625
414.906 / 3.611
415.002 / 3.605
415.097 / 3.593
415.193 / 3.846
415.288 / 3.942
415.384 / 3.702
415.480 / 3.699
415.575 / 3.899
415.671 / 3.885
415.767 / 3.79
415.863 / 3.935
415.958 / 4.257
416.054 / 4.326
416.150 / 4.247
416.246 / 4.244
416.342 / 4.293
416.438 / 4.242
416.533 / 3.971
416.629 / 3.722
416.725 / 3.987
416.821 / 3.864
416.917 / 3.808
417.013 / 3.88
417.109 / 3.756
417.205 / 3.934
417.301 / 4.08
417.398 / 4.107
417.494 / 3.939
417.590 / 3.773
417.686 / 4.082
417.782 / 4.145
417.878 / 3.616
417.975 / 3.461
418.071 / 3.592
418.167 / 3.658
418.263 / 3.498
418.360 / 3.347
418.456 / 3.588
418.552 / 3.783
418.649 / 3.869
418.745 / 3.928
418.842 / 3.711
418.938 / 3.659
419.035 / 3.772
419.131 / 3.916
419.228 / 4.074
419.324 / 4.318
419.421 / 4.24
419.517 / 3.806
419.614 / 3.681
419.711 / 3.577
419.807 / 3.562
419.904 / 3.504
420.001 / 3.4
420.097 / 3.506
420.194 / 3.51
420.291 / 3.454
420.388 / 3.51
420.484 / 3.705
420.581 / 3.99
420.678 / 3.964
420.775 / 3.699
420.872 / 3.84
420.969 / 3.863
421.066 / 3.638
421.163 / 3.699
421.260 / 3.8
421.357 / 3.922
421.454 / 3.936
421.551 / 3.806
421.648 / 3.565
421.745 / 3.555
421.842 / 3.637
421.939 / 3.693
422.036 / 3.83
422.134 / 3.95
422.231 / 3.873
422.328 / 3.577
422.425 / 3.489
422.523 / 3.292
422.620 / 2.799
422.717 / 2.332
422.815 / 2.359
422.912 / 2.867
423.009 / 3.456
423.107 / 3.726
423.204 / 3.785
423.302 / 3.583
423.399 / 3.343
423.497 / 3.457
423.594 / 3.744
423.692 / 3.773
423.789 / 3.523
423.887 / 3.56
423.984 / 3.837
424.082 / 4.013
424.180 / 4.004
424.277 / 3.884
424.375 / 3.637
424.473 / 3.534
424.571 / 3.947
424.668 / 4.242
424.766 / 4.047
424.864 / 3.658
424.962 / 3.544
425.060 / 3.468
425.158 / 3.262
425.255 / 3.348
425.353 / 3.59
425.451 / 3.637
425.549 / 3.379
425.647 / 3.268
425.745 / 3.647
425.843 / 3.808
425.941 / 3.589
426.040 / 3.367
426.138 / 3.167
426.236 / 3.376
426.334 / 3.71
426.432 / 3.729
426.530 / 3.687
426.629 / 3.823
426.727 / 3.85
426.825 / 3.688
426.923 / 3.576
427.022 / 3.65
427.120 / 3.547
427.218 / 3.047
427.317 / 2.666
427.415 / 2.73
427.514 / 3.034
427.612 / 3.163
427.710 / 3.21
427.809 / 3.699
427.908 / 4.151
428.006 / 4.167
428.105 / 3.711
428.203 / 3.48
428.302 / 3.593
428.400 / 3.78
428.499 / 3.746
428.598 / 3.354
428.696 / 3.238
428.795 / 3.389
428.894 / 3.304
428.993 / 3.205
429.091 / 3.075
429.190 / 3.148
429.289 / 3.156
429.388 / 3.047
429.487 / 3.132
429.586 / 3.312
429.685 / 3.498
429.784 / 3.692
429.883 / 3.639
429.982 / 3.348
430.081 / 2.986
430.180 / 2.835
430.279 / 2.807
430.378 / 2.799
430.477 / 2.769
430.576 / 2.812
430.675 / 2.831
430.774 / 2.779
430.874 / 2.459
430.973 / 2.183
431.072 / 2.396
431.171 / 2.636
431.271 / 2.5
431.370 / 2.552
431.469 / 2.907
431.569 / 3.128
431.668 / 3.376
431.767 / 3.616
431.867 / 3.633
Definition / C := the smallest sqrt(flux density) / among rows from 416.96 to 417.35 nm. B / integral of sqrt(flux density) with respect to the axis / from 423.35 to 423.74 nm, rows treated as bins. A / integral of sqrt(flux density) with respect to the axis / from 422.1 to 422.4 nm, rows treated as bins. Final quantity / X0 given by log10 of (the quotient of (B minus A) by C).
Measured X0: -1.10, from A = 0.58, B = 0.74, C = 1.94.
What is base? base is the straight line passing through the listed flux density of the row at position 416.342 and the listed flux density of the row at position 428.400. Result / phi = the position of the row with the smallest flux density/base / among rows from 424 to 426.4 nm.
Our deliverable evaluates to 426.138 nm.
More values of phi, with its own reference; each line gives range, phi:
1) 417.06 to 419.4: 418.360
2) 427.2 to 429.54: 427.317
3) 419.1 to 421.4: 420.001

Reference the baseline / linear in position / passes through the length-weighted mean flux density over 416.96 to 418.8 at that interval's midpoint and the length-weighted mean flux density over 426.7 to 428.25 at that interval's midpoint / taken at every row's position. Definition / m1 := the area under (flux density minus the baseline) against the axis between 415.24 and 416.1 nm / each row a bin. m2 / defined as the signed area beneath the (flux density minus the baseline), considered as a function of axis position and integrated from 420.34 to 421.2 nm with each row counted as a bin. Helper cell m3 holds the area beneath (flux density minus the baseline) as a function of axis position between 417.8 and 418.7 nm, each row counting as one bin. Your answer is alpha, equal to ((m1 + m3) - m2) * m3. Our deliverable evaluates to 0.021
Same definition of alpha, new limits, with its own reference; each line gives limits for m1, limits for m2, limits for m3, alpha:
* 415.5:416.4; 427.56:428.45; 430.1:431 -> 0.316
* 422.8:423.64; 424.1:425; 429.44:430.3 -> 0.048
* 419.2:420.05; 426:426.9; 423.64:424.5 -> 0.017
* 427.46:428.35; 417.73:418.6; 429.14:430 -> -0.009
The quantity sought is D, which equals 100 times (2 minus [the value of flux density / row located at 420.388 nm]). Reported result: -151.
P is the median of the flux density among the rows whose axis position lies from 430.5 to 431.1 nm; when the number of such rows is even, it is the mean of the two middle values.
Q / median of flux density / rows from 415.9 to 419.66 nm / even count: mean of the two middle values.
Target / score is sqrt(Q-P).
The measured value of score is 1.12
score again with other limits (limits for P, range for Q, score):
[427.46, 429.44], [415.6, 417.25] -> 0.78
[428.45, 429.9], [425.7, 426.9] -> 0.62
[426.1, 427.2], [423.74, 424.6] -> 0.39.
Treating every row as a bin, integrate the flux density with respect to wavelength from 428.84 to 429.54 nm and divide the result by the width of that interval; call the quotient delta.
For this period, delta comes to 3.15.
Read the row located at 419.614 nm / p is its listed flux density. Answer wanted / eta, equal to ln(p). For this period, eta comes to 1.30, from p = 3.681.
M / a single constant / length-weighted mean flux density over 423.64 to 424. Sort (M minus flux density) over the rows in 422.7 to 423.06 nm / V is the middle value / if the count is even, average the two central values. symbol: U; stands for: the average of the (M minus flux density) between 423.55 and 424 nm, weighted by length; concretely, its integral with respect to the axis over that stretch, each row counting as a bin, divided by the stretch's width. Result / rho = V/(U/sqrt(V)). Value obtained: -78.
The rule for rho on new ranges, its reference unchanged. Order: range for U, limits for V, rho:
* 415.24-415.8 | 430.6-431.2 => -7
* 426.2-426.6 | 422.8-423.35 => 3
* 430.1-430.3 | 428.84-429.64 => 0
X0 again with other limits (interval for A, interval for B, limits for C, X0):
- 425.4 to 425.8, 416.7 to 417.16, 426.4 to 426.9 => -1.09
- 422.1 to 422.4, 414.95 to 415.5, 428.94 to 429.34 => -0.56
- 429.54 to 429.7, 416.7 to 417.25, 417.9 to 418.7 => -0.37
